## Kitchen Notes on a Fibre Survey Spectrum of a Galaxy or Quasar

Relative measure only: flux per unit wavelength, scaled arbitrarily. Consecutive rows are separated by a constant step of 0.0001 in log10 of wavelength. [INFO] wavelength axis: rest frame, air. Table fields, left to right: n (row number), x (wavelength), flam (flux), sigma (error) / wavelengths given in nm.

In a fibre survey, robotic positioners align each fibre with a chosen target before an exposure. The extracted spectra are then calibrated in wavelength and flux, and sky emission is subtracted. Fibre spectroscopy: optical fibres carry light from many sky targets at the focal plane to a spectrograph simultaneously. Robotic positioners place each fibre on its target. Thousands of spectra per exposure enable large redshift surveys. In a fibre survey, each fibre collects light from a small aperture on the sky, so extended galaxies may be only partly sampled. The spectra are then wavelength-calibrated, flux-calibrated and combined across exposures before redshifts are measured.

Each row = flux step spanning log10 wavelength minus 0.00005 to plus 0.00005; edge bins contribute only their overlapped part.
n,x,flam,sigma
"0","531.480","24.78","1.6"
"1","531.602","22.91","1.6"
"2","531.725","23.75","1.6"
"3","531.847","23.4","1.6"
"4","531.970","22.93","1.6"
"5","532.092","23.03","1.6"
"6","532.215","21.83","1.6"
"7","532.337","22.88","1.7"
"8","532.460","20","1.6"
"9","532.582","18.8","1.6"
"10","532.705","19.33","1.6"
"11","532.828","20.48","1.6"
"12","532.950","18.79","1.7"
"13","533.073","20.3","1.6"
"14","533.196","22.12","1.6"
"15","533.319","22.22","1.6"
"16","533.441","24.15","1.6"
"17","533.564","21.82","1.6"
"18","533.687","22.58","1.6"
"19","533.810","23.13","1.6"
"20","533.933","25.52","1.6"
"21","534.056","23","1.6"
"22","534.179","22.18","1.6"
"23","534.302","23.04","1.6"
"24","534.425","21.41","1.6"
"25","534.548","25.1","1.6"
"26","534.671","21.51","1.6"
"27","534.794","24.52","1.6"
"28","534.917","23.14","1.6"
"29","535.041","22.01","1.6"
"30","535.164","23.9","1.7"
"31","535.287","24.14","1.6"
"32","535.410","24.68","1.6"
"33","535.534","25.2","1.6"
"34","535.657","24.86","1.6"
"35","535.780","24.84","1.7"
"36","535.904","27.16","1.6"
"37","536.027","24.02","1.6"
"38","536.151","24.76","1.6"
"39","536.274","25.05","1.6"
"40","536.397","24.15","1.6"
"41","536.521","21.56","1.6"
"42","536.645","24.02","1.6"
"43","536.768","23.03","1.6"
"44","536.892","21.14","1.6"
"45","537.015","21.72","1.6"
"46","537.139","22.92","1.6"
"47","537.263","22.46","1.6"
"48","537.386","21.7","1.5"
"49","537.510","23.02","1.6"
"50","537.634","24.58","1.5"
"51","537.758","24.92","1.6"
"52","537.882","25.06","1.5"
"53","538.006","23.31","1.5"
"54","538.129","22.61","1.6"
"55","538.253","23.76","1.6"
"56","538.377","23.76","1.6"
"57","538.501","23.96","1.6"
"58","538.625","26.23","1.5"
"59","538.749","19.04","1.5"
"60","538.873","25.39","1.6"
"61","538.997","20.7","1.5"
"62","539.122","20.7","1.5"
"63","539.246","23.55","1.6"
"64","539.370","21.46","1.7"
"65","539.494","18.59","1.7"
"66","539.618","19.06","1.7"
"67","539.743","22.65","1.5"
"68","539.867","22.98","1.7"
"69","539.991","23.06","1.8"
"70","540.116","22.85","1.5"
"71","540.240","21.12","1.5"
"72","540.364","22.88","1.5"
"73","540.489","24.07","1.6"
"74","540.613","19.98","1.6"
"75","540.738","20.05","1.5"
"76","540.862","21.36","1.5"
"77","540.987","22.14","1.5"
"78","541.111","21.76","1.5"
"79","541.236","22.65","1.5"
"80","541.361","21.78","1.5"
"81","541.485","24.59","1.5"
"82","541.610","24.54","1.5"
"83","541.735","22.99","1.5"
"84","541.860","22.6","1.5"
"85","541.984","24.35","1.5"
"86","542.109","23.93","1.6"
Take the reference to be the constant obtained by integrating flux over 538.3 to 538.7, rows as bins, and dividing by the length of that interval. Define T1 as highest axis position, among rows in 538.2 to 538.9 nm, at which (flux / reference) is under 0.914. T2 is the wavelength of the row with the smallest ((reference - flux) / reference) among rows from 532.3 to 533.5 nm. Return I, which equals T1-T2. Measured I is 5.31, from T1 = 538.749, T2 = 533.441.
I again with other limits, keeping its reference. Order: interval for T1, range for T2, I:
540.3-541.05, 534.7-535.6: 5.45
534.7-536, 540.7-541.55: -6.44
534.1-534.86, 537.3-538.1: -3.21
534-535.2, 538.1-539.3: -3.58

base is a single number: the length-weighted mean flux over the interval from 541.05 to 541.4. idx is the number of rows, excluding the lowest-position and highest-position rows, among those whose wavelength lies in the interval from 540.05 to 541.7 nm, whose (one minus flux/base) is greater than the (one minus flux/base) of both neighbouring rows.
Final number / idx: 4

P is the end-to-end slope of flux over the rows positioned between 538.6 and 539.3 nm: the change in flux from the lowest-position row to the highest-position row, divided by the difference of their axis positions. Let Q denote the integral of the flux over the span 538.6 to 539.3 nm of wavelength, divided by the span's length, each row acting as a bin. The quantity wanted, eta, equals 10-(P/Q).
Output 10.2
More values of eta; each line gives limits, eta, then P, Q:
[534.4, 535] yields 9.8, 4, 23.2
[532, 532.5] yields 10.4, -8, 22.1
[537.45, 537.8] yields 9.7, 8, 24.1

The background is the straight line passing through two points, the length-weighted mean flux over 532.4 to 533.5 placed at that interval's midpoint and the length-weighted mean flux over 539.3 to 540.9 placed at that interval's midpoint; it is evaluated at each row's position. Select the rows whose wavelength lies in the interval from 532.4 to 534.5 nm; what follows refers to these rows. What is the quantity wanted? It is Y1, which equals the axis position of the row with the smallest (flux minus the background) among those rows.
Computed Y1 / 532.950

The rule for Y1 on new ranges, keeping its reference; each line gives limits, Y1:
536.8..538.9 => 538.749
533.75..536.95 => 536.892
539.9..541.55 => 540.613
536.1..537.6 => 536.892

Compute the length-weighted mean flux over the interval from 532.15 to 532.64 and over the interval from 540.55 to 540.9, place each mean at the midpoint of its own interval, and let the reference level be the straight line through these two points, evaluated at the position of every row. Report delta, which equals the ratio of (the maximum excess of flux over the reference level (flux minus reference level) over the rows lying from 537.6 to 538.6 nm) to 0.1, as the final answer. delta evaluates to 45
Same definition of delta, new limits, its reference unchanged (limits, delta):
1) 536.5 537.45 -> 33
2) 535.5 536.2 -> 64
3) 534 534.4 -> 22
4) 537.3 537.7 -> 40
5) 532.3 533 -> 20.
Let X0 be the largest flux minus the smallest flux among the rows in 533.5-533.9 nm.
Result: 1.3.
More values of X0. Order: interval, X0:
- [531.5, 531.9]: 0.8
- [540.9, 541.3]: 0.9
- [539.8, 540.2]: 0.2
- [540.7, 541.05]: 2.1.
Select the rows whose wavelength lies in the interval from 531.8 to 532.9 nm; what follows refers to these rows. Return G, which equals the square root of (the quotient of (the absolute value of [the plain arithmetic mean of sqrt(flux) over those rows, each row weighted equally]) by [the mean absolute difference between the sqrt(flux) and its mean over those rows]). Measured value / 5.22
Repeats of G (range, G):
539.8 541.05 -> 6.21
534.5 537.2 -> 6.24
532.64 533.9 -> 5.49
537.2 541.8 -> 5.56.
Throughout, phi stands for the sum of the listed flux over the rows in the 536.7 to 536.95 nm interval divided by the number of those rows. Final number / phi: 22.1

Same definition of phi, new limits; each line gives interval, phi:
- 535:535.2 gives 23.0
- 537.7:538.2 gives 24.0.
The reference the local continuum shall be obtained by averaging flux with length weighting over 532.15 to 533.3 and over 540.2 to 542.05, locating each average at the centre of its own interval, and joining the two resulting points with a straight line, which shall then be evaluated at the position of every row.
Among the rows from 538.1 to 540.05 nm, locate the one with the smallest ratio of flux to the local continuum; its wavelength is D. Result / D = 539.494 nm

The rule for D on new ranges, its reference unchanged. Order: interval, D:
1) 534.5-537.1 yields 536.892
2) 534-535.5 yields 534.425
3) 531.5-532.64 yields 532.582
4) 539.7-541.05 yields 540.613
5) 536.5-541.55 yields 539.494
